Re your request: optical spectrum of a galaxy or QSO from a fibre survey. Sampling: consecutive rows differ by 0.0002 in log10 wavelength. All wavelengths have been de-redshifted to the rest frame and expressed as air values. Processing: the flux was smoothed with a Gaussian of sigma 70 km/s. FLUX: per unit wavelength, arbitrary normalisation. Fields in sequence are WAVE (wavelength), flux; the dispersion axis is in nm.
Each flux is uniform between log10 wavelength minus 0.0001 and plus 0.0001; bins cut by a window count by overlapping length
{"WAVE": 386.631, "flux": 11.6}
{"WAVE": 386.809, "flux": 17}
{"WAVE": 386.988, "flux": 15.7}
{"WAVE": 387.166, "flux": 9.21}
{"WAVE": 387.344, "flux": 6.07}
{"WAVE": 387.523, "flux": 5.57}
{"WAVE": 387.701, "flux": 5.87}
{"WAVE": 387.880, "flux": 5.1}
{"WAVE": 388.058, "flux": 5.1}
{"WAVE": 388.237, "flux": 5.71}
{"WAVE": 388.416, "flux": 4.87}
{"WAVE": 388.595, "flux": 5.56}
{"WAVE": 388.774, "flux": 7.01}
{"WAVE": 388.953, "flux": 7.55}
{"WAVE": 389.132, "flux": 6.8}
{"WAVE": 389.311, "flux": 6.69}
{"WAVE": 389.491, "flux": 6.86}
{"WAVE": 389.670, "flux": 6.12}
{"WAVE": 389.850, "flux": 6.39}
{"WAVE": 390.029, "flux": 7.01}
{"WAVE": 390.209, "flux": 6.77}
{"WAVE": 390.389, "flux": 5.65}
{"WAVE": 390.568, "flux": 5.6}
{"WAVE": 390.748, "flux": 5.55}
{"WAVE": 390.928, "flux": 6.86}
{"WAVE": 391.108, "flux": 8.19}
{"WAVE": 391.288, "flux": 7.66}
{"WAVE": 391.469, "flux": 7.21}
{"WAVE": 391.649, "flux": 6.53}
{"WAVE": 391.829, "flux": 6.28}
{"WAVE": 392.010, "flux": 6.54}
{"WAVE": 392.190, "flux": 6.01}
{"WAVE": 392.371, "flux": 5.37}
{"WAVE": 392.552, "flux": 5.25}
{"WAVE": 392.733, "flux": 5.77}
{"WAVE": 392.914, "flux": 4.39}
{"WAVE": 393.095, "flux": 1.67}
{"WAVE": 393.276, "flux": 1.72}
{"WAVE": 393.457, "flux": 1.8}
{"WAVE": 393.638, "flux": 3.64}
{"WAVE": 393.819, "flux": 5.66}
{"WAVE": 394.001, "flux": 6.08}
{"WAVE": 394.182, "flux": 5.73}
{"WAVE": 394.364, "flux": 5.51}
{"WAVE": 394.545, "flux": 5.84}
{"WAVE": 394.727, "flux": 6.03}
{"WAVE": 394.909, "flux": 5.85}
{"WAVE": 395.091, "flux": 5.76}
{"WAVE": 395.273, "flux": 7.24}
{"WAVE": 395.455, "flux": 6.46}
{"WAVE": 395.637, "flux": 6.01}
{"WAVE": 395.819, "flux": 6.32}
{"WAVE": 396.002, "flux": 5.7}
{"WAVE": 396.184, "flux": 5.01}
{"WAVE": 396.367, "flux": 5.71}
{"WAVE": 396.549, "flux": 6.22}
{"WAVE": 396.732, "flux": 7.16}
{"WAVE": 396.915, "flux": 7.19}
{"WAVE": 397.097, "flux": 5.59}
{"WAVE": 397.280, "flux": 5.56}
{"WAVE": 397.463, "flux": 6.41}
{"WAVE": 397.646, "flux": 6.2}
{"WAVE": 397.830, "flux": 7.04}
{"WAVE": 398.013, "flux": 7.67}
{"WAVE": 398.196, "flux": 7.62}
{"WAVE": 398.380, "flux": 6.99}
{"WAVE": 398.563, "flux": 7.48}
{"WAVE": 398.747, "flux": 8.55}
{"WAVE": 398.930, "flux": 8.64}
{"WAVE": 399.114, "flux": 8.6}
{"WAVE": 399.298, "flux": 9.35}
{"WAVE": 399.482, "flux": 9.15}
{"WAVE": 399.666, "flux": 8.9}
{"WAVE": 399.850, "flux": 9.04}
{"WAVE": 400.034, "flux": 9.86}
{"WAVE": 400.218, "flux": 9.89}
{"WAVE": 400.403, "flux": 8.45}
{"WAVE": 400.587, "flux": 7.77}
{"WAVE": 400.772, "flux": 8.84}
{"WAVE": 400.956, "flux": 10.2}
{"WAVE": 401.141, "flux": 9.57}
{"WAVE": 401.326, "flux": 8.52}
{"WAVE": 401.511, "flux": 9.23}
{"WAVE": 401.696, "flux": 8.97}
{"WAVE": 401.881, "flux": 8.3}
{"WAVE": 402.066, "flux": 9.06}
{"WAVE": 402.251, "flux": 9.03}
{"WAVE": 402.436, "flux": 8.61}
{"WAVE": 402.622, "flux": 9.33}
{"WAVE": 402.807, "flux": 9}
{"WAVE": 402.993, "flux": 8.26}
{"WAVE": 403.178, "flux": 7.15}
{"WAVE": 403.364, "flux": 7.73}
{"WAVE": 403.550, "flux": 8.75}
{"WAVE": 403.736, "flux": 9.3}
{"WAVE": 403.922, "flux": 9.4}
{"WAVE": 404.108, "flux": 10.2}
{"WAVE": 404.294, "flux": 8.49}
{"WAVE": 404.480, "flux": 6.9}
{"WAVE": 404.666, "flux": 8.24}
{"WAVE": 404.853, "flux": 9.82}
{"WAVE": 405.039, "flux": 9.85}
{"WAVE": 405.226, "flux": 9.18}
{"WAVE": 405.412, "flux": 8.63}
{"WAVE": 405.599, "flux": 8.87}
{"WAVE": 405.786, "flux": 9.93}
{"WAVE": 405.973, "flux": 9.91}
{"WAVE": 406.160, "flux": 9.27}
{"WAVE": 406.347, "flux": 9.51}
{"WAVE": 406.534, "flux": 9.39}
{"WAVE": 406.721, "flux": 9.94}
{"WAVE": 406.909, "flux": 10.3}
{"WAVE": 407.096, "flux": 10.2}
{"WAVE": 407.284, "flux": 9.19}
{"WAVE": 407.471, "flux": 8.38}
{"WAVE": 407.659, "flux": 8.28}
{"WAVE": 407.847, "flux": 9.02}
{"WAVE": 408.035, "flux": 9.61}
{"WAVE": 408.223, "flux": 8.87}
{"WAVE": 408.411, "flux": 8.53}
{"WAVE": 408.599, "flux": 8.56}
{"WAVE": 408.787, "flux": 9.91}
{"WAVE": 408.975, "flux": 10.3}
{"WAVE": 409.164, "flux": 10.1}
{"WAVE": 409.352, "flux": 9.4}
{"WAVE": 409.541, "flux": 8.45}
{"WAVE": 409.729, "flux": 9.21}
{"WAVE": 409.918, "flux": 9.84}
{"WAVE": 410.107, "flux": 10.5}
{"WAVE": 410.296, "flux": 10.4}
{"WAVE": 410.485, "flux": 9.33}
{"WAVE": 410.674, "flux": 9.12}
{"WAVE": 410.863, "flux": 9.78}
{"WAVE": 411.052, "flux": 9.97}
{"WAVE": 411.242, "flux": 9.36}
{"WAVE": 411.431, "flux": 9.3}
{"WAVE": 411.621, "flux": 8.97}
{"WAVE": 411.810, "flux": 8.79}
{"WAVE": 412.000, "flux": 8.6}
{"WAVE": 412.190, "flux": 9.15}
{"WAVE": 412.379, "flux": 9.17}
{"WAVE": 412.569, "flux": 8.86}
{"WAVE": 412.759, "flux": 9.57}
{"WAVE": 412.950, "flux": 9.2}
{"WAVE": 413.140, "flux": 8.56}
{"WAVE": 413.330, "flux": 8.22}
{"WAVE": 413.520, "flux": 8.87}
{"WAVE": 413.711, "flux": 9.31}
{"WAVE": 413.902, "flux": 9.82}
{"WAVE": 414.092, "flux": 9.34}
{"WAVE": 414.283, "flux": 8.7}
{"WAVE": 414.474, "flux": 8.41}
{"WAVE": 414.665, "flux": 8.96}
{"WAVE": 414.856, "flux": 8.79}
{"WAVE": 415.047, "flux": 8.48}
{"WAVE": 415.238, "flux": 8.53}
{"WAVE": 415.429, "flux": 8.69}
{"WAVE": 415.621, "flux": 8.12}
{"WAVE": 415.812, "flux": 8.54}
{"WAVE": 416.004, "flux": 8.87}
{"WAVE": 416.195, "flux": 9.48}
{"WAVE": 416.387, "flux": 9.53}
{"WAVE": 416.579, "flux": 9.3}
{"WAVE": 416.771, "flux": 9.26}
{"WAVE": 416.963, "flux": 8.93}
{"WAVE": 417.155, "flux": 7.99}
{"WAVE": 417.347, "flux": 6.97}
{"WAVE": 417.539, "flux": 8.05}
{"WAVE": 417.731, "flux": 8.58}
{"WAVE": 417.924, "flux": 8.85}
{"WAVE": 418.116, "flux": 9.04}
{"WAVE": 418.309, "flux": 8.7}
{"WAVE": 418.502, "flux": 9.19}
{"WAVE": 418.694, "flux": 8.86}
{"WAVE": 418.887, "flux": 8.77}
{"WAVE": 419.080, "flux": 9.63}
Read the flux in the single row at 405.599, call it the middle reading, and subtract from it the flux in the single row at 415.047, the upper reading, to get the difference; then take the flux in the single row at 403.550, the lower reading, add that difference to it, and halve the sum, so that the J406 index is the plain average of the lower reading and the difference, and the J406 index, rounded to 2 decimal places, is 4.57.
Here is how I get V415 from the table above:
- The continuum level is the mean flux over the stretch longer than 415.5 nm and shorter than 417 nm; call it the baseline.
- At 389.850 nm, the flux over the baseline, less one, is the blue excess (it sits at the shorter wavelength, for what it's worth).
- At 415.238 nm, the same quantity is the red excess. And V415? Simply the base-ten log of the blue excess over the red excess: 0.7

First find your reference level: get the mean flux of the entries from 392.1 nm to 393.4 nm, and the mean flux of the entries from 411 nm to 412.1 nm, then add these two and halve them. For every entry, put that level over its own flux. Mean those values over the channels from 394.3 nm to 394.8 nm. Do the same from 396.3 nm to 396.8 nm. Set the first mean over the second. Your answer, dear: 1.09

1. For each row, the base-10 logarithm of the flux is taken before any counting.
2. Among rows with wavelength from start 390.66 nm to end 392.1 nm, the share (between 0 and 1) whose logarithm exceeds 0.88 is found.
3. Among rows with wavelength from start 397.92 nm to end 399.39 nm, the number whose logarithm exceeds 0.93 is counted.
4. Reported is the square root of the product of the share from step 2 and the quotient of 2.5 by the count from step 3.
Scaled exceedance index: 0.40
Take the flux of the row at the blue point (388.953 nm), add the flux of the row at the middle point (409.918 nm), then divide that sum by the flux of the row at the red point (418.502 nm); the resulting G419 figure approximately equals 1.89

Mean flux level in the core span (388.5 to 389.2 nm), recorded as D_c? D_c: 6.7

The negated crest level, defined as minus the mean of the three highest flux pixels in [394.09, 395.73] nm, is -6.6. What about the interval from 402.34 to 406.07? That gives -10.0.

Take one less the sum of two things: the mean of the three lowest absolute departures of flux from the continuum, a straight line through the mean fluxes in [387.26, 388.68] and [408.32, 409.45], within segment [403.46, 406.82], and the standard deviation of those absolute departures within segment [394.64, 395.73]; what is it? 0.6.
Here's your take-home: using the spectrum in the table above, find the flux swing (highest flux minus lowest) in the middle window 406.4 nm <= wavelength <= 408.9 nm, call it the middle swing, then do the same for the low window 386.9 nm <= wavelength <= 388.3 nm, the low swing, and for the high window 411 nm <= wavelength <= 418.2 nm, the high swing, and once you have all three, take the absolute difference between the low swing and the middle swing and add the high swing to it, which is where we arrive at 12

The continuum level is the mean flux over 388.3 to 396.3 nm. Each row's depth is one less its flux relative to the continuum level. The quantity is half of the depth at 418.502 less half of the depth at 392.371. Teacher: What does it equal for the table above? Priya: -0.33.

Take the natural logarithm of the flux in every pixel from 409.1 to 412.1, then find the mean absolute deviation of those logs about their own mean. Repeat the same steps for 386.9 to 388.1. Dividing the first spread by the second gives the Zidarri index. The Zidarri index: 0.2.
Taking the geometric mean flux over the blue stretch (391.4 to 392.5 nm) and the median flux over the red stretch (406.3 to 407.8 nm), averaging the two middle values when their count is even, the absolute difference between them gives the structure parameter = 3.2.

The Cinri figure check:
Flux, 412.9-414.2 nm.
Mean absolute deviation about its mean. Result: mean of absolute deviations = 0.42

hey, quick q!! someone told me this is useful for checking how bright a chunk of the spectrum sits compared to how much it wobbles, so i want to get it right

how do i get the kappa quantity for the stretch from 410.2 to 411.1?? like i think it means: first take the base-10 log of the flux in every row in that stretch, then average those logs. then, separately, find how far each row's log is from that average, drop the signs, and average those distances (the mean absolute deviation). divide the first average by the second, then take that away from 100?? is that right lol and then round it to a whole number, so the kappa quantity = 45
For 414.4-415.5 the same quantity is -10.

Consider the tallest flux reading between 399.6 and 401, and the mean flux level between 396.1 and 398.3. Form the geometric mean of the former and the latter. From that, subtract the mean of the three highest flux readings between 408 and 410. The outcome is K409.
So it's -2.0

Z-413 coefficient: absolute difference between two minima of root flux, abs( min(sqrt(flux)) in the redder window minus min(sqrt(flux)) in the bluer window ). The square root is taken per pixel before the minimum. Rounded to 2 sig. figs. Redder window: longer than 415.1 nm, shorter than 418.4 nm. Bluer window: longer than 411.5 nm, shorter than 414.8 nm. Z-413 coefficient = 0.23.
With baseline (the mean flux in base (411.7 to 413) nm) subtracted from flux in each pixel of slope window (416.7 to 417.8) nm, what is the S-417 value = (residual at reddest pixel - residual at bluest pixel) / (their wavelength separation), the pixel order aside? -0.7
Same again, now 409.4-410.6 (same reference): 0.9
